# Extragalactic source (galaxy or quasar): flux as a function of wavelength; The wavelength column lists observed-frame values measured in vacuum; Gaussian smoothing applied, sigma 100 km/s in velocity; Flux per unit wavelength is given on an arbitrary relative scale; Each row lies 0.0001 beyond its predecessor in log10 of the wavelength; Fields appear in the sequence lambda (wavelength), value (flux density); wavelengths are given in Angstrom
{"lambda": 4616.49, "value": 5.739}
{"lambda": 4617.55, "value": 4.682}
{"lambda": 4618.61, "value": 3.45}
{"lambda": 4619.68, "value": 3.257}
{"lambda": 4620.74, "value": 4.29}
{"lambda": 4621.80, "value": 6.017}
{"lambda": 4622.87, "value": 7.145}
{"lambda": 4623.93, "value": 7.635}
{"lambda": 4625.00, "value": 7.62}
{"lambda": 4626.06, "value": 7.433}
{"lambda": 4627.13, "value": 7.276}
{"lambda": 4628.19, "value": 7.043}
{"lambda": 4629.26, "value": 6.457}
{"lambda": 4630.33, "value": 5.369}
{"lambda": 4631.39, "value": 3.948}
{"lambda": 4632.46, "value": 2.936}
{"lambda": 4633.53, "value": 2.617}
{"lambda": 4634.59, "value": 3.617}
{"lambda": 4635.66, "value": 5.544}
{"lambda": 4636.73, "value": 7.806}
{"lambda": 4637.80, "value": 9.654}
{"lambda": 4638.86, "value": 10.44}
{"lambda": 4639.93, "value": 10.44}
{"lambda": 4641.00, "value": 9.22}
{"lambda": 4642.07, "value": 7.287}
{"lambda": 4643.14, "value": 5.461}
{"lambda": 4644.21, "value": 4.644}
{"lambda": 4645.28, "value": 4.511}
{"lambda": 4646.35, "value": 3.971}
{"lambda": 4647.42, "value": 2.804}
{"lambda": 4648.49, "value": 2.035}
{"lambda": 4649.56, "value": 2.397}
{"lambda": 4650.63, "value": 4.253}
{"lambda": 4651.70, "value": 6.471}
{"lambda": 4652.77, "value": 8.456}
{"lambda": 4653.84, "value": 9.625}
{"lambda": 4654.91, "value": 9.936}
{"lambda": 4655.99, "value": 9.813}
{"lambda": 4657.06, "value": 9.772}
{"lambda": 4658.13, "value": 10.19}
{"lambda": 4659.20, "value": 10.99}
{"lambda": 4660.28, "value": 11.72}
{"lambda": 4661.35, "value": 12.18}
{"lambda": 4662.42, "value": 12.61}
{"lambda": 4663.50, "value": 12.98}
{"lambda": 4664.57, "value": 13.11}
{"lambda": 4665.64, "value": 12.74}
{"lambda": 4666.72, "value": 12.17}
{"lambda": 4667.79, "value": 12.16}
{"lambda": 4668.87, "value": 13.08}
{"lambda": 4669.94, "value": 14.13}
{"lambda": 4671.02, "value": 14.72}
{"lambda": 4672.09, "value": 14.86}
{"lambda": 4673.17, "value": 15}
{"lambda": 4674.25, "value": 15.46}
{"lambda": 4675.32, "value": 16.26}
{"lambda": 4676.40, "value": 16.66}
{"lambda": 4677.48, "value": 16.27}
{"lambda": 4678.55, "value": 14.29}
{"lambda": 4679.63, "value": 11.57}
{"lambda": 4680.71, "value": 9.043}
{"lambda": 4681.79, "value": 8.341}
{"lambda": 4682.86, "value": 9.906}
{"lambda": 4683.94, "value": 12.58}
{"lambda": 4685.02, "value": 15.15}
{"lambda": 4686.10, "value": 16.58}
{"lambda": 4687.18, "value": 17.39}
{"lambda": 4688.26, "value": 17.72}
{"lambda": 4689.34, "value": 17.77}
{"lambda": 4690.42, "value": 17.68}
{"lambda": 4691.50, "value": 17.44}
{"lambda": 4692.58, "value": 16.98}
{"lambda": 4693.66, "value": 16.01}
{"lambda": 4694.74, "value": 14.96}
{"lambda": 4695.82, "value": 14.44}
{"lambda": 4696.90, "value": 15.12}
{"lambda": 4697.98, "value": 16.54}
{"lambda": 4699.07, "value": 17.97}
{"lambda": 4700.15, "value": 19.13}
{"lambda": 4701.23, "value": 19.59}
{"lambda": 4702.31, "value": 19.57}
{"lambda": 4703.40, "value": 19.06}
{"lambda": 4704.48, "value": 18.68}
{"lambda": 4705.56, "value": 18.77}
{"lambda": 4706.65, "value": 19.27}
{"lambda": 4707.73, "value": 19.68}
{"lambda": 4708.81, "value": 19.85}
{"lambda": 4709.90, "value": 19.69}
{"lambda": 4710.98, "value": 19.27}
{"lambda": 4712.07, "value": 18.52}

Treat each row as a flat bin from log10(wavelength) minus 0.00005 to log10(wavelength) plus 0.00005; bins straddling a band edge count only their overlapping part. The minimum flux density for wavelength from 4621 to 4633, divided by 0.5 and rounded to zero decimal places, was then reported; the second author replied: 6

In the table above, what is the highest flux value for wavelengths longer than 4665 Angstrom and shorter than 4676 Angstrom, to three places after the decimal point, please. 16.260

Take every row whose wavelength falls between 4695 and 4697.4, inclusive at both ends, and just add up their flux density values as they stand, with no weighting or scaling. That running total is 30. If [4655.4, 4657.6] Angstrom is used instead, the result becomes 20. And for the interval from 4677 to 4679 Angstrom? 31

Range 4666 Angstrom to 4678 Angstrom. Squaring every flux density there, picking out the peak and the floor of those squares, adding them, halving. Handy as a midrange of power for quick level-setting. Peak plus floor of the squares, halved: 213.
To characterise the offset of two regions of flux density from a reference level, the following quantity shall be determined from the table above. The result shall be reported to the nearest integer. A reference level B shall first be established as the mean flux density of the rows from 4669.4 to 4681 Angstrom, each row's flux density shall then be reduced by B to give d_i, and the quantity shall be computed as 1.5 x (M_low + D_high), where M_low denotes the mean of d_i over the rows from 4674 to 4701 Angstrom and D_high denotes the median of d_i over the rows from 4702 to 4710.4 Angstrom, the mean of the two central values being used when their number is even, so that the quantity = 9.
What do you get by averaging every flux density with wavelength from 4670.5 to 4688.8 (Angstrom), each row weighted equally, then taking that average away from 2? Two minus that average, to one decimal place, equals -12.2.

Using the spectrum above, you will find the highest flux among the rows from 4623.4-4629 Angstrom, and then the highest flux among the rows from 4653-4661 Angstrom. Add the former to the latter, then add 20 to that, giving 39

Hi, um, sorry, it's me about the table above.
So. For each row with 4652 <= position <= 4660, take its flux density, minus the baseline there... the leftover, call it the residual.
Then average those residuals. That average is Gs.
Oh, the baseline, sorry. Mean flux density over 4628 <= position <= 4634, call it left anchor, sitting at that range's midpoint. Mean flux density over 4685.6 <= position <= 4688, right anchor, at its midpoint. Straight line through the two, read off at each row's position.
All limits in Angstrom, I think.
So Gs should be 0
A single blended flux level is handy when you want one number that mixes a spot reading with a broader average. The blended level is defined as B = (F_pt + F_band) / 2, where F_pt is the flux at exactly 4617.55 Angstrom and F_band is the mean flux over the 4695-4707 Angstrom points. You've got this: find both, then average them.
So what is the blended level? 11.3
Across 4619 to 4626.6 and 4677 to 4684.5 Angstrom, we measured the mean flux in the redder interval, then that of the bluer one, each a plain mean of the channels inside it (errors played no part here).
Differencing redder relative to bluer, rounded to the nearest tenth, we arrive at 5.5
